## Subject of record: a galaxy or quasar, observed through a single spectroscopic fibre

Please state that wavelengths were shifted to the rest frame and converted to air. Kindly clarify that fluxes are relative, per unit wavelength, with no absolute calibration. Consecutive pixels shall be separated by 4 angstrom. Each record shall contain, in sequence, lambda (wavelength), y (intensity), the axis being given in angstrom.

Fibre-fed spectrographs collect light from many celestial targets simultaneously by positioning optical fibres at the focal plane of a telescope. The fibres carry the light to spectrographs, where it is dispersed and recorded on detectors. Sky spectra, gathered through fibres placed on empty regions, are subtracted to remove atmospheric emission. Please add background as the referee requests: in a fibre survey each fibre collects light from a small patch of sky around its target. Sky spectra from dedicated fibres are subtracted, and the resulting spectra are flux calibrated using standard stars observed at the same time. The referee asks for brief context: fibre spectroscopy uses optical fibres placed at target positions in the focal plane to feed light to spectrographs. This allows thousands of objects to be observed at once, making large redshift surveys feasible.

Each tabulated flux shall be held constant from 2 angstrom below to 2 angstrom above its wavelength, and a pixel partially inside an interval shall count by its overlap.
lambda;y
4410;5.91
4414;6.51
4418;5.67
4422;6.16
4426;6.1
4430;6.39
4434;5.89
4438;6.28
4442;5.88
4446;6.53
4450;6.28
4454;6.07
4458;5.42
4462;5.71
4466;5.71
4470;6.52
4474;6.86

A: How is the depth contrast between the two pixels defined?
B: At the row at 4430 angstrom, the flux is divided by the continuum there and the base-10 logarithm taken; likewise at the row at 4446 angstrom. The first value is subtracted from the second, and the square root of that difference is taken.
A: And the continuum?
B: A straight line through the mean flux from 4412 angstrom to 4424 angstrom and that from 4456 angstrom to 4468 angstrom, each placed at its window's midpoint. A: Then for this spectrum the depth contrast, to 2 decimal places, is 0.15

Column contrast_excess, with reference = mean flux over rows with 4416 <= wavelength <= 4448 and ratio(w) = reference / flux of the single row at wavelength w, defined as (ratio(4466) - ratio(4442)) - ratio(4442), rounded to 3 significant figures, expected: -1.01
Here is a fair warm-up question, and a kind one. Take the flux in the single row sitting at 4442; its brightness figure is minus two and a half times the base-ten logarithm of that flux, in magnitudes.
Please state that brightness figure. -1.92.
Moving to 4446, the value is -2.04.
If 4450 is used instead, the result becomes -1.99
